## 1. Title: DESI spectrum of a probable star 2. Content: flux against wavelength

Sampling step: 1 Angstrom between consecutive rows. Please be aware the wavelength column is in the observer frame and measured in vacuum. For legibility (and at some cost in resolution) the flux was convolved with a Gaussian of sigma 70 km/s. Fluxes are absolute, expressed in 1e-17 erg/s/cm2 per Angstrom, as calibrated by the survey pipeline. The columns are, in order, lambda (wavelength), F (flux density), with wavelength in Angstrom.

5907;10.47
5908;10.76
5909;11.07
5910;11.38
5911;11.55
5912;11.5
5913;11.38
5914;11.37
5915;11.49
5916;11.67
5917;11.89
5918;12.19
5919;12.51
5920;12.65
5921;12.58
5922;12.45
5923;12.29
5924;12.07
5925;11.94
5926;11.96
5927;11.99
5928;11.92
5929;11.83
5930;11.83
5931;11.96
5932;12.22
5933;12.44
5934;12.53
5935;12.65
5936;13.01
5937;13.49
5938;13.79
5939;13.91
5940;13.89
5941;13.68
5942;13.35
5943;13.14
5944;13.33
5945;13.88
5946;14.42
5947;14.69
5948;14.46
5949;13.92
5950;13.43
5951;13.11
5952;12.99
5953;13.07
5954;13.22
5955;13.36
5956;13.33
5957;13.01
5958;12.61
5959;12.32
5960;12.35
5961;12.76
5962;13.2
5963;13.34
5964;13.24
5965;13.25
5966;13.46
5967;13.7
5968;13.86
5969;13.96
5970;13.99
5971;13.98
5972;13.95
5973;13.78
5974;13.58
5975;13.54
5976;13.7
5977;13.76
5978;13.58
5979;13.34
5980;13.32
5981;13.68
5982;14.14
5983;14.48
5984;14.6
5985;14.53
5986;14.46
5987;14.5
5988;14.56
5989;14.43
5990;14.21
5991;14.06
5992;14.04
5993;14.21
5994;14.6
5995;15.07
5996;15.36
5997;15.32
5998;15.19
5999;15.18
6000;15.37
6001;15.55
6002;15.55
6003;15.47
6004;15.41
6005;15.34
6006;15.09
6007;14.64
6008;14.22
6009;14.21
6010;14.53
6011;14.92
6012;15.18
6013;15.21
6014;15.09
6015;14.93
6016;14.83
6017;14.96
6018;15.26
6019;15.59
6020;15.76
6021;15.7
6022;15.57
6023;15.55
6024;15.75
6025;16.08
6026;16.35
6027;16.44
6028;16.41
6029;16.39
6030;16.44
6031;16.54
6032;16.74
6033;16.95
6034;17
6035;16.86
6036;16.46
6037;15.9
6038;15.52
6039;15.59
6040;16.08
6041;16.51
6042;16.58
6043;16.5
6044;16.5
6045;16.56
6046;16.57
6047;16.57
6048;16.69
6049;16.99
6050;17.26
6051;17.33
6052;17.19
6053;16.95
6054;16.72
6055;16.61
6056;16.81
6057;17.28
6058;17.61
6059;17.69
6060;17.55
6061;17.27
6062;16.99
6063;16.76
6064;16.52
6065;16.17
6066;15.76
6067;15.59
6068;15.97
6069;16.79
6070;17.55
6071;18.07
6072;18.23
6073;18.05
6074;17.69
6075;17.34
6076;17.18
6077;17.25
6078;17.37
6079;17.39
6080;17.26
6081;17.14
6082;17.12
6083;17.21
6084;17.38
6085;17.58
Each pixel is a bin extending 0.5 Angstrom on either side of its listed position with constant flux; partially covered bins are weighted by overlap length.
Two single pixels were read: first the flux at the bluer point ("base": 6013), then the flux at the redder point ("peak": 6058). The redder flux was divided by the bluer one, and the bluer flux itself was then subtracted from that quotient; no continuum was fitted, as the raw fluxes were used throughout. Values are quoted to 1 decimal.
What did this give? -14.1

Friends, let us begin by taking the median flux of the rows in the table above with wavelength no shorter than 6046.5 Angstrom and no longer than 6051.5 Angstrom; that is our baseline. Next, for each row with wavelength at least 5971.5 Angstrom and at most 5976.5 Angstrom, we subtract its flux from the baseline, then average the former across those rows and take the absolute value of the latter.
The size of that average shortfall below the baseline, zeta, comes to 3.3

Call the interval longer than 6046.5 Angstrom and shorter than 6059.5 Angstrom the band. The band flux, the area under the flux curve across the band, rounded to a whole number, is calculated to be 222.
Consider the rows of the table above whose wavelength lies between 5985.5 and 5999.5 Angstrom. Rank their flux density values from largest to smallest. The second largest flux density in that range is 15.32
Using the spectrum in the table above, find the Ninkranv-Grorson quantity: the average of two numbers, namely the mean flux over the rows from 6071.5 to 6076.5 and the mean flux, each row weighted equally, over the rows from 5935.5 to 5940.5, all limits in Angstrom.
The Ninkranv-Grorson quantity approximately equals 15.7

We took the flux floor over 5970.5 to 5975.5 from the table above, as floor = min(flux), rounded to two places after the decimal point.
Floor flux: 13.54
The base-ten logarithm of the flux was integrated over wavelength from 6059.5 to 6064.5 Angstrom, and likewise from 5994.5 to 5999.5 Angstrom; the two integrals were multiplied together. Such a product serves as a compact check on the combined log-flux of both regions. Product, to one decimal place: 36.4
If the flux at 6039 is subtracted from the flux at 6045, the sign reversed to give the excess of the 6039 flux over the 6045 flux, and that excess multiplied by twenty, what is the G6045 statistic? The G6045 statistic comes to -19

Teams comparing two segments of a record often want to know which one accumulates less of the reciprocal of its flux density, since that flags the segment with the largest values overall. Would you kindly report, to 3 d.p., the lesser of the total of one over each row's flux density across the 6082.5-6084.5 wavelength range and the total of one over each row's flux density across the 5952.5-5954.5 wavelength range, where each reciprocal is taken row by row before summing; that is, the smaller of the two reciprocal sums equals 0.116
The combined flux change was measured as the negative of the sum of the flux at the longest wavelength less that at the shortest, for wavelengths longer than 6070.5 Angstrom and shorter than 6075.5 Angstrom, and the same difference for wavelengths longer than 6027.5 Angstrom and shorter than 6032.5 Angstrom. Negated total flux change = 0.4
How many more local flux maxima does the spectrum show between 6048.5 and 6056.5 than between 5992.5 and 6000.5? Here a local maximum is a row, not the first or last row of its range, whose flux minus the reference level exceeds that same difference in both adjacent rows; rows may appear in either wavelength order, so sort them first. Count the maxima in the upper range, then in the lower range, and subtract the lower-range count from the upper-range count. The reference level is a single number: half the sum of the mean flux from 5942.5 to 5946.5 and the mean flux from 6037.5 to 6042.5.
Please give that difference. 0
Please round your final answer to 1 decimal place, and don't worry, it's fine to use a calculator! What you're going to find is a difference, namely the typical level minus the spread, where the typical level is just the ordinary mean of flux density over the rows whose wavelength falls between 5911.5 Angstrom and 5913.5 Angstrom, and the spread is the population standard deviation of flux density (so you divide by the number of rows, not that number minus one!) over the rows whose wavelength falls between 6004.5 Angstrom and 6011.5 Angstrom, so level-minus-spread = 11.0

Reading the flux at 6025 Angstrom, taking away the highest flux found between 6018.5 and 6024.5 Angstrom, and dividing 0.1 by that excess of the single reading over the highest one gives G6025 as 0.31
